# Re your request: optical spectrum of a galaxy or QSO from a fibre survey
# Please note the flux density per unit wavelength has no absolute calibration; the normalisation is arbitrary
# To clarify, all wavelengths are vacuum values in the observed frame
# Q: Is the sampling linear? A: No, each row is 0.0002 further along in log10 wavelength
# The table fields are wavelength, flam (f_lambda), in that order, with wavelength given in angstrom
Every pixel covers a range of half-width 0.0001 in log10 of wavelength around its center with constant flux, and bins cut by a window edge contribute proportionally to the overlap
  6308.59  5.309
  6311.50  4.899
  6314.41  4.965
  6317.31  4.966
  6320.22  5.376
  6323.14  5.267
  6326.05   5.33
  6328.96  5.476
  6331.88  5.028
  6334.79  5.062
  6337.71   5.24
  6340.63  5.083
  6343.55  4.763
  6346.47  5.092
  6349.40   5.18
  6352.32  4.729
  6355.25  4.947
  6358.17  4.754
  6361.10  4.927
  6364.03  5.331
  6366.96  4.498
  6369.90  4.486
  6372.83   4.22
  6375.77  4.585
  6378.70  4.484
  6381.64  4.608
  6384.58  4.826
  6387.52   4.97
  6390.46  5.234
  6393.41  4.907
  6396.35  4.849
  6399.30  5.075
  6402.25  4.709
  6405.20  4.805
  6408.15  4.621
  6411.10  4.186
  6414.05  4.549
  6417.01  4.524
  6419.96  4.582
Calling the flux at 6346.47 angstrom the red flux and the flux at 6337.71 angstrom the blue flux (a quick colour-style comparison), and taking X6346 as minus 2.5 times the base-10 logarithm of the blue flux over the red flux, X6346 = -0.031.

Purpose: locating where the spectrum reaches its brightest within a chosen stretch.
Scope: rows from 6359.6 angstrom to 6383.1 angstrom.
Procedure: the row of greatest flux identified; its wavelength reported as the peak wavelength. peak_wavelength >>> 6364.03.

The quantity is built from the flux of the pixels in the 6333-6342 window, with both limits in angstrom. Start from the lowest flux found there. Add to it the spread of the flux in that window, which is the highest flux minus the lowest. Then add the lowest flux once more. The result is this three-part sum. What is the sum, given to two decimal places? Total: 10.30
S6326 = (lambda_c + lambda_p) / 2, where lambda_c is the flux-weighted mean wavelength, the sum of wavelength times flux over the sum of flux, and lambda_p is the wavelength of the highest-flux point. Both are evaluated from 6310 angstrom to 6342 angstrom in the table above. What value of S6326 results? 6327.6 angstrom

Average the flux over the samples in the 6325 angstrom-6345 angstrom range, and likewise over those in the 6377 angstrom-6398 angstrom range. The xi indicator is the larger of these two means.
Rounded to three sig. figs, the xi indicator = 5.14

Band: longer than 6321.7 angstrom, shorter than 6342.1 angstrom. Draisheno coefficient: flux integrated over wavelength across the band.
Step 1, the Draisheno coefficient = 106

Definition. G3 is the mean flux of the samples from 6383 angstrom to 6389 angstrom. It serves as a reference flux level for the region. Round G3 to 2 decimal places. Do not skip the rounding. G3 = 4.90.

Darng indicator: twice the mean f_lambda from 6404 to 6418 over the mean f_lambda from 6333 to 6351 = 1.79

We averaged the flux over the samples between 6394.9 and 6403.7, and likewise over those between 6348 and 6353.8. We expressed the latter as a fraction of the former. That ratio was 1.02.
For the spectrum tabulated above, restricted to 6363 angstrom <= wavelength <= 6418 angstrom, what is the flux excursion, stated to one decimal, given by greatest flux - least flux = 1.1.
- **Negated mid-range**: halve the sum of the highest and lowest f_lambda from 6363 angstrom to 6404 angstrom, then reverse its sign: -4.78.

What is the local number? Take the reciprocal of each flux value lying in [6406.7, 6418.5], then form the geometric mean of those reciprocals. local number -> 0.224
